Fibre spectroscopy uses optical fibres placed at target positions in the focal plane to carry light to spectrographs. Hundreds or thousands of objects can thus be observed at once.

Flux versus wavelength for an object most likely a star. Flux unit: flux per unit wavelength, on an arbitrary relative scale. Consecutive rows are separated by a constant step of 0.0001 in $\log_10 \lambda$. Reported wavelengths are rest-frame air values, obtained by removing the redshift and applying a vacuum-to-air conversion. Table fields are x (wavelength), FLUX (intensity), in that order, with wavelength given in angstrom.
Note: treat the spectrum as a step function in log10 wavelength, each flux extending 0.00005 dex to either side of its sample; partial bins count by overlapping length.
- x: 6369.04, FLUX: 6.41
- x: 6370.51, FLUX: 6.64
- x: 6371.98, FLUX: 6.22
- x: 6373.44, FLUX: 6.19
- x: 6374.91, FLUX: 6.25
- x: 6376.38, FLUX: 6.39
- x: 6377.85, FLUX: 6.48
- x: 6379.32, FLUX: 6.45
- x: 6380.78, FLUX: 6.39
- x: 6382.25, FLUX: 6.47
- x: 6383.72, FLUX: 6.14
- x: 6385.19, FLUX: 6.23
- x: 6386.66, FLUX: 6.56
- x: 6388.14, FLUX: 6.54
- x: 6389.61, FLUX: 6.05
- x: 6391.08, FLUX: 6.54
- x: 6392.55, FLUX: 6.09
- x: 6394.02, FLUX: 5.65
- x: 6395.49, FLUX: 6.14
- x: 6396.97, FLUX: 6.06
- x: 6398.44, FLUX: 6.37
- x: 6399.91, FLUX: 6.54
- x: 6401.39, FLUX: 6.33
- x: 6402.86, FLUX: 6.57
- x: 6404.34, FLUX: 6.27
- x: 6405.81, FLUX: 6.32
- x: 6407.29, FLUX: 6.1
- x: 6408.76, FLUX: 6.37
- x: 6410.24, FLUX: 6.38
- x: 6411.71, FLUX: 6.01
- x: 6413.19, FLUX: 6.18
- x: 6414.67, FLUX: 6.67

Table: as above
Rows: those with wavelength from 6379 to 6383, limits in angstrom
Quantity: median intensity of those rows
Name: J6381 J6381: 6.45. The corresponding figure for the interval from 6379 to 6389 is 6.45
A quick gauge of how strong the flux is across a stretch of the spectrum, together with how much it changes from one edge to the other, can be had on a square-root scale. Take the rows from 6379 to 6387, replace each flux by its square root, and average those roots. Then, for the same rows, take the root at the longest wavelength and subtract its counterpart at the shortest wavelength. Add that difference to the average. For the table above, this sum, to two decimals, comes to 2.55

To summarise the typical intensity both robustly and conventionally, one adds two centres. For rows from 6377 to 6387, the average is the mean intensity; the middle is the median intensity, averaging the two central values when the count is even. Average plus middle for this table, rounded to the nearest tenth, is 12.8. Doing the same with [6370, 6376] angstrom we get 12.6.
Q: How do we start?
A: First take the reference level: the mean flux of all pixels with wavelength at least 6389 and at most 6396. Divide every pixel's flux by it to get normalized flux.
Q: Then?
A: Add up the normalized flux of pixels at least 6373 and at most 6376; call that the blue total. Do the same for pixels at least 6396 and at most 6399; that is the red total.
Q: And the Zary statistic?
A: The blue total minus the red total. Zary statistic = 0.00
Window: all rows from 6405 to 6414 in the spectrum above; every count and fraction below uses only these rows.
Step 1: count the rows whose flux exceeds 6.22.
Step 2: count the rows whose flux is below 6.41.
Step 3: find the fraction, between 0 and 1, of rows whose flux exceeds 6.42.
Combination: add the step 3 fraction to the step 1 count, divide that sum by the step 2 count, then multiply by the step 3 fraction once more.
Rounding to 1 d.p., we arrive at 0.0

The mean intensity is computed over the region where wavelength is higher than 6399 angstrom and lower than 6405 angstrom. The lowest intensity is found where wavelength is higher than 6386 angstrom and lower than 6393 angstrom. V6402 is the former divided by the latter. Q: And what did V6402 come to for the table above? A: 1.06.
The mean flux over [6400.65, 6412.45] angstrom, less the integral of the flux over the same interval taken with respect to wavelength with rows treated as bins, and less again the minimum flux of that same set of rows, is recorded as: -74.0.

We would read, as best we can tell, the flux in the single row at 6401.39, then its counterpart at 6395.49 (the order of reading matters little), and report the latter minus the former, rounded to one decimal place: -0.2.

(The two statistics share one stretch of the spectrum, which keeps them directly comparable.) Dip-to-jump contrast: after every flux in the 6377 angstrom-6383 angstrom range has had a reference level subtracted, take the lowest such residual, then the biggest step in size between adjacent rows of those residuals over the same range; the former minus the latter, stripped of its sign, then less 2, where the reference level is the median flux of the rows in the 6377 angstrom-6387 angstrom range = -1.9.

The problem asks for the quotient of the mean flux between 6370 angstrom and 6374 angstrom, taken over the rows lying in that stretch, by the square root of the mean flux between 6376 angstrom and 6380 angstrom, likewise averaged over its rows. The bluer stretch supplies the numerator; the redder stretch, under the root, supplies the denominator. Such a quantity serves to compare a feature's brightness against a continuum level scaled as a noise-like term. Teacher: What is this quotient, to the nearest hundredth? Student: 2.50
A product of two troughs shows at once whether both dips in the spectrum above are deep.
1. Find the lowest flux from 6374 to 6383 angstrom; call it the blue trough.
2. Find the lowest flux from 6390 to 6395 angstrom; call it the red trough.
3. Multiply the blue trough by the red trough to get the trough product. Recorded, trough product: 35.3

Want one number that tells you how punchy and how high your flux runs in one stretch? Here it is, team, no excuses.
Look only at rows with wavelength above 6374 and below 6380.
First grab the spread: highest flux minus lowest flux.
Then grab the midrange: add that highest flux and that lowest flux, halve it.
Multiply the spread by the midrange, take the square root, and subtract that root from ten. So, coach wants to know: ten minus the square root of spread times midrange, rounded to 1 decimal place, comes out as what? 8.8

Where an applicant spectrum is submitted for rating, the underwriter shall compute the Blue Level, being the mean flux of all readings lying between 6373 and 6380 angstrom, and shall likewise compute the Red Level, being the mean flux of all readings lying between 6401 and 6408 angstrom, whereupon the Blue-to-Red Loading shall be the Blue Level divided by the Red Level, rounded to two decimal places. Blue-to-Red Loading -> 1.01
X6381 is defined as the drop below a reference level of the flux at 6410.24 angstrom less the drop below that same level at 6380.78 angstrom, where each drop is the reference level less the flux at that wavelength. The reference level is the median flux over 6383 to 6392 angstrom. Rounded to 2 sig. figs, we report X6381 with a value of 0.010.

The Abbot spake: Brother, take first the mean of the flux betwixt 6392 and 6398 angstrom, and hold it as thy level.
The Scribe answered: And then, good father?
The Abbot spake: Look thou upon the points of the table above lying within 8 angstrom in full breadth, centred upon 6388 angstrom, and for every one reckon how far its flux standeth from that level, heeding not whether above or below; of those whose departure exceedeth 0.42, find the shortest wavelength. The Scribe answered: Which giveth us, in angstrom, 6386.66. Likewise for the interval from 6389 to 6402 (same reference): 6391.08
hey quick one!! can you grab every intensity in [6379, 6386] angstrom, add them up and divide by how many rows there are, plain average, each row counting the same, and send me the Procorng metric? 6.34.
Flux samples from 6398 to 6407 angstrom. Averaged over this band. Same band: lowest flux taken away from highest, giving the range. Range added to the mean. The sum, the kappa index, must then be 6.7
